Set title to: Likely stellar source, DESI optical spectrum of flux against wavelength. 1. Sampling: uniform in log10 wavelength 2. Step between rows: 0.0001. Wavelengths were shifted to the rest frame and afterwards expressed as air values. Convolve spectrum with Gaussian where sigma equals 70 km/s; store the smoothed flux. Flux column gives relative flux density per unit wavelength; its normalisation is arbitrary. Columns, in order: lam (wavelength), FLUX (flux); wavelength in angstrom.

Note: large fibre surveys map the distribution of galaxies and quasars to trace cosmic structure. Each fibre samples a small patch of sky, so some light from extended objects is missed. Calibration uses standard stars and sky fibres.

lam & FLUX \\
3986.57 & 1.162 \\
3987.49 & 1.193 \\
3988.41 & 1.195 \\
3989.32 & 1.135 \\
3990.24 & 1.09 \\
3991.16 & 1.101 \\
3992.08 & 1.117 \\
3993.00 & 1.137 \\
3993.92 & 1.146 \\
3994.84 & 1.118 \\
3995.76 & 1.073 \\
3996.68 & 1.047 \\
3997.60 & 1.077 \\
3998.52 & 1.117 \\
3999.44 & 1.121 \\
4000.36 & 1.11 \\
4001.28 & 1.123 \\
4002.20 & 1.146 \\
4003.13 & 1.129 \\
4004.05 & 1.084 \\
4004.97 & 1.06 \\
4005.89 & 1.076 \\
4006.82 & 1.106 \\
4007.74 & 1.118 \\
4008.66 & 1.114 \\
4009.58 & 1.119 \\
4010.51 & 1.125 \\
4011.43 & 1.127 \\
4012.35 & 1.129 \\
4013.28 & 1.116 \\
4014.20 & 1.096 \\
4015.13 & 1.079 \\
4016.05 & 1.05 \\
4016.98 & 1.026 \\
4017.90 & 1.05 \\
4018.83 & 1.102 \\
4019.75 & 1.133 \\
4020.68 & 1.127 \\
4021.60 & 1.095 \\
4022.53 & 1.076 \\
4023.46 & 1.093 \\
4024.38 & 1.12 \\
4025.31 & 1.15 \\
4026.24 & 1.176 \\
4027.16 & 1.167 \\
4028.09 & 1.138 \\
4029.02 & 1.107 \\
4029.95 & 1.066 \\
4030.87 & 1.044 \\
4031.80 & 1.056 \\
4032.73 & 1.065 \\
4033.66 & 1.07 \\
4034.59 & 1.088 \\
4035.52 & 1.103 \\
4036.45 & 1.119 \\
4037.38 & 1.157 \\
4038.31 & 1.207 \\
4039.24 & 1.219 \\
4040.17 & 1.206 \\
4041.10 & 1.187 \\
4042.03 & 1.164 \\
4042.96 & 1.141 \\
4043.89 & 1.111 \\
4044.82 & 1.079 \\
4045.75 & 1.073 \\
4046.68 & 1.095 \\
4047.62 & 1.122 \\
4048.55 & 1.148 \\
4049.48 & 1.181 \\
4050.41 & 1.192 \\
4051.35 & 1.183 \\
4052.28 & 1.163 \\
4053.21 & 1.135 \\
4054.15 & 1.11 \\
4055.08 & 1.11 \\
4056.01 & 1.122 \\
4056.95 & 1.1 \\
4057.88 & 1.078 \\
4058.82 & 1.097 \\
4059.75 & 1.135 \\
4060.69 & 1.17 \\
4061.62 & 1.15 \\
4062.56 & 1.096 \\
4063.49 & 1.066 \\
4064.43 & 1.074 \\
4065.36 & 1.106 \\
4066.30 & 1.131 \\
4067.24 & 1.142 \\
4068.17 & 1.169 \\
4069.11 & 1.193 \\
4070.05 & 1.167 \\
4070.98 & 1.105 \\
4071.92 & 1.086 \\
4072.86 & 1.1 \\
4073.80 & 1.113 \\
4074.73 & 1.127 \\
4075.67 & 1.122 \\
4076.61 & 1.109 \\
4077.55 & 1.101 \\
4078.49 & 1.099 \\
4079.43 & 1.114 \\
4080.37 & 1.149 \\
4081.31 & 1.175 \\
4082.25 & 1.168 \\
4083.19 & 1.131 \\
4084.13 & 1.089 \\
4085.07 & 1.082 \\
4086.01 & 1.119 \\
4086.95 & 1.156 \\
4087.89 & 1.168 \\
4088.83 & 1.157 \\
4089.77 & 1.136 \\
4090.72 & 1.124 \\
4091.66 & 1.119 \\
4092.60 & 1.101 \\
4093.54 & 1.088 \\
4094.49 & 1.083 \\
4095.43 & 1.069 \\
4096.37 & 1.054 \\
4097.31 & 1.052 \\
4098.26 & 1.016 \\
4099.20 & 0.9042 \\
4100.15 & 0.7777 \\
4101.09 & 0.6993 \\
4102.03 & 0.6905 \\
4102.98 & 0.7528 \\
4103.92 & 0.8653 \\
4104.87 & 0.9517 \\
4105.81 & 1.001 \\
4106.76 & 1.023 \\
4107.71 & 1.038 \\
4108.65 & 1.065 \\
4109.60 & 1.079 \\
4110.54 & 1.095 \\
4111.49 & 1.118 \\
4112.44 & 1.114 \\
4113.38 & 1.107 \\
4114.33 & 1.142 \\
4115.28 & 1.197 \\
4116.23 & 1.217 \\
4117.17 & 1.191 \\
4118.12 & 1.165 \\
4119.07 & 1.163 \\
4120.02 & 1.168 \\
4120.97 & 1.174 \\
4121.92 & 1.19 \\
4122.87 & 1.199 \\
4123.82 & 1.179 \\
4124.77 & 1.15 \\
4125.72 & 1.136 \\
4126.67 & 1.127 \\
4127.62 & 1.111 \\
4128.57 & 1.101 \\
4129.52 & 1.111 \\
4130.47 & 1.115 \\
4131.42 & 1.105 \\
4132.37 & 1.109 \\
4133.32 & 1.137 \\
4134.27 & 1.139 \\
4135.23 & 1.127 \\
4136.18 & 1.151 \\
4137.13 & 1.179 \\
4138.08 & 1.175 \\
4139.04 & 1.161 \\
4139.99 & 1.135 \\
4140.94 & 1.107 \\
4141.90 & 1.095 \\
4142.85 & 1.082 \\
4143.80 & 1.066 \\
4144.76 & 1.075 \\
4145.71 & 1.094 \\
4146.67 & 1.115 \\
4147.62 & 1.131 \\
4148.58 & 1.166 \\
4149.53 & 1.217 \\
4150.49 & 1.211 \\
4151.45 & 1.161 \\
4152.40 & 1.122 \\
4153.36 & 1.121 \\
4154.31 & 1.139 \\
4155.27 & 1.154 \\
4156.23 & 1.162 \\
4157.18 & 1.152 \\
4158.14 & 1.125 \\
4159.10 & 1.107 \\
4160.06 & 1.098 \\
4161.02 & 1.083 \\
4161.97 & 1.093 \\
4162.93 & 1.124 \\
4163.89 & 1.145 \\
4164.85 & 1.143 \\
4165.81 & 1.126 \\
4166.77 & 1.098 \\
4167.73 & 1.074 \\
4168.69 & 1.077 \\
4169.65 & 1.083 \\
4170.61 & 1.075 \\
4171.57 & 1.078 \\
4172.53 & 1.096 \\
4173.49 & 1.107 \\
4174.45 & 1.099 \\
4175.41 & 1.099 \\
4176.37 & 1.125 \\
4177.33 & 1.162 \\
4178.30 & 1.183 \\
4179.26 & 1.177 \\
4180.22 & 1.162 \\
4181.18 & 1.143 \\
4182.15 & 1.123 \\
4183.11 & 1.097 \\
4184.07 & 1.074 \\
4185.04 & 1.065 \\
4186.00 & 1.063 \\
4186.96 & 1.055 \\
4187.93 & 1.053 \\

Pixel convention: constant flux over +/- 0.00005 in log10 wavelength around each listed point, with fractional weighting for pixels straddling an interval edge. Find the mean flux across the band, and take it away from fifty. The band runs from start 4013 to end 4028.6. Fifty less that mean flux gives 48.9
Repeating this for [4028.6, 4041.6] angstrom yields 48.9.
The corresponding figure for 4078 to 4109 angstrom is 49.0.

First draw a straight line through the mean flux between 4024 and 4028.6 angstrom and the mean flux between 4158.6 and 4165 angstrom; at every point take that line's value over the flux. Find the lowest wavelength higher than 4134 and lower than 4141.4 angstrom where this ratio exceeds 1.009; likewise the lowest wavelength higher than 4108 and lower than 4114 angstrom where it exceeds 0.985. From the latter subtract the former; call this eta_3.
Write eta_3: -32.3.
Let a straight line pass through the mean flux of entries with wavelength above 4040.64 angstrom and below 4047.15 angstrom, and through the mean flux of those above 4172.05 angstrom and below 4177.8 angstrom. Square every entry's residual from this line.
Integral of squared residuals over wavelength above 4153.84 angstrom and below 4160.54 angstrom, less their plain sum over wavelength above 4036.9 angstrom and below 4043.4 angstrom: -0.03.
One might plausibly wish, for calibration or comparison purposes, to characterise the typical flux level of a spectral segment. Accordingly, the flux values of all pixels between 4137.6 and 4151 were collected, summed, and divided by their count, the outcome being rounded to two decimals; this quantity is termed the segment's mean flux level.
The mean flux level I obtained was 1.13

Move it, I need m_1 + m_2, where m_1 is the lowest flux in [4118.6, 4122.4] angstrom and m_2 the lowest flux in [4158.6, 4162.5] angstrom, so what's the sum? 2.25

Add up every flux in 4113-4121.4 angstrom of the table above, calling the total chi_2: 10.5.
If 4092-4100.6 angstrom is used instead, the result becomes 9.1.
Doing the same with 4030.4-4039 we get 9.9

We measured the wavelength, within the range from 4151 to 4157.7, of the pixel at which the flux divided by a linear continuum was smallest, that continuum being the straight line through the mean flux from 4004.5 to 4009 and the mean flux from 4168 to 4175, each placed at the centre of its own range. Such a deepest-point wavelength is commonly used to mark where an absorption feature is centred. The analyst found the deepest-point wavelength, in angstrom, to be 4153.36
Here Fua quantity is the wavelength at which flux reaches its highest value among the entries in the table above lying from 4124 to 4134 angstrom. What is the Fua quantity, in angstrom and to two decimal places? 4124.77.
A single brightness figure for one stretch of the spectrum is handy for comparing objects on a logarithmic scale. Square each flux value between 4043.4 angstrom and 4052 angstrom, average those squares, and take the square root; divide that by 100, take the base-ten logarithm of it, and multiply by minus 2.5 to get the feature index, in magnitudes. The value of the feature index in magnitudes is 4.87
